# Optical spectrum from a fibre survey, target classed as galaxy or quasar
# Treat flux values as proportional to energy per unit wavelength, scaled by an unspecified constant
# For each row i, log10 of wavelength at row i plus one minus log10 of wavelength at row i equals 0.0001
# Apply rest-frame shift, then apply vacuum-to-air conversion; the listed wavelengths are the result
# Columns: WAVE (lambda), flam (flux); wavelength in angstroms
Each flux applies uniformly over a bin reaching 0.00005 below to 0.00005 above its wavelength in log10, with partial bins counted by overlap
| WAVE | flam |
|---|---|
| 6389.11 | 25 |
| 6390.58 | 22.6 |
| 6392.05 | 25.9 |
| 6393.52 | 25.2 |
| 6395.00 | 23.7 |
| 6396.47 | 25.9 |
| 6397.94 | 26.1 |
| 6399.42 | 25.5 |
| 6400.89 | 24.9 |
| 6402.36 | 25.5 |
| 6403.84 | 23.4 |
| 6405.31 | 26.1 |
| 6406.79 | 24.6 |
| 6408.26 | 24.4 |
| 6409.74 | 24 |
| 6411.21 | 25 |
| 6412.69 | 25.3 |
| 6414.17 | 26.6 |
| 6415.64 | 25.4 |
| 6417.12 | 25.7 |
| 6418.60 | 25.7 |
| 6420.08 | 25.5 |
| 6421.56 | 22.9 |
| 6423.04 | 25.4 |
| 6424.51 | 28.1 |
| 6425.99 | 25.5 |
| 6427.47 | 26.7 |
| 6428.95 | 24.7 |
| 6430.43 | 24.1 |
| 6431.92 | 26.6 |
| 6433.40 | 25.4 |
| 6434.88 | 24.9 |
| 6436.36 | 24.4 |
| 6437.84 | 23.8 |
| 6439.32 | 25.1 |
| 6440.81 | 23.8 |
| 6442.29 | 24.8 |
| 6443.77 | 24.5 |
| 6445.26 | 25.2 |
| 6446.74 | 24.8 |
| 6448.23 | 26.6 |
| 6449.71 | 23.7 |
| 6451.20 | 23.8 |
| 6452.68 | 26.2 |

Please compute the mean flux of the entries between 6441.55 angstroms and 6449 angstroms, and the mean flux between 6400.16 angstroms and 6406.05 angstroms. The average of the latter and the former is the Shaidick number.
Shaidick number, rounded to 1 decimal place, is 25.1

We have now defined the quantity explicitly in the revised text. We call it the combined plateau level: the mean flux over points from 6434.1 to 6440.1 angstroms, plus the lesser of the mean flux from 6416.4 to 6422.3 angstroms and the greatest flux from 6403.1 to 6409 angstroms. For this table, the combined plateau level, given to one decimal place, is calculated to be 49.5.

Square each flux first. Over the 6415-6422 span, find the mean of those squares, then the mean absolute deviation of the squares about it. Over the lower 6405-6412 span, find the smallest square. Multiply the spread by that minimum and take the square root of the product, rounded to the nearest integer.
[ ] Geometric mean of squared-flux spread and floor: 155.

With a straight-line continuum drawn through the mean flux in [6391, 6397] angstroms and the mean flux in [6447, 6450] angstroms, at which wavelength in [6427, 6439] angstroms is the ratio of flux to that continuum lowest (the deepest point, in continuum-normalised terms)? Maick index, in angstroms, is 6437.84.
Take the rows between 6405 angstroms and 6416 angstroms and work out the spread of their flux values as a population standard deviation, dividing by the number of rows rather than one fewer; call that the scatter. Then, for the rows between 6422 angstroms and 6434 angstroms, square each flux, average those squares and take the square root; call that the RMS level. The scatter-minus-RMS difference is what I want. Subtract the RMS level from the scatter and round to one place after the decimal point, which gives -25.0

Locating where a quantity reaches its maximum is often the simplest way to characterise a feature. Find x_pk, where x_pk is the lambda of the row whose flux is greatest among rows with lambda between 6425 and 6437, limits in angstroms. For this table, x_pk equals 6427.47 angstroms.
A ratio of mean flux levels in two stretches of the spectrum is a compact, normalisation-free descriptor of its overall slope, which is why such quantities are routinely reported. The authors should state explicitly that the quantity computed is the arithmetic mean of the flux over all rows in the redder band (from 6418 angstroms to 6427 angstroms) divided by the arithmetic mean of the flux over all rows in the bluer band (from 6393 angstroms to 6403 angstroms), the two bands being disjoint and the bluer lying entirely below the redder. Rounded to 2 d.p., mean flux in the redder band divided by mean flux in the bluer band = 1.01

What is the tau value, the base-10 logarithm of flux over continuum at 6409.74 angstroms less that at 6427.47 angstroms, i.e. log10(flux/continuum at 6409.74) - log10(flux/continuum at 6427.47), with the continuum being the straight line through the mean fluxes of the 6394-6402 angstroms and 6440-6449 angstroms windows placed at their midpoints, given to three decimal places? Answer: -0.048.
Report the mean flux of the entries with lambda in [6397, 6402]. 25.5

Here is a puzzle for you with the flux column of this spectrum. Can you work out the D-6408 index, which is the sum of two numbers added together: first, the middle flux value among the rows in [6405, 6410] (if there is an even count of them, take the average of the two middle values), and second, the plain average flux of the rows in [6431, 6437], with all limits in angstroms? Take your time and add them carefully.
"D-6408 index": 49.8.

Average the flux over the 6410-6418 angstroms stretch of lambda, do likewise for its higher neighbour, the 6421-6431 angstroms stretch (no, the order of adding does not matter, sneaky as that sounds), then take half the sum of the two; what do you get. 25.47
